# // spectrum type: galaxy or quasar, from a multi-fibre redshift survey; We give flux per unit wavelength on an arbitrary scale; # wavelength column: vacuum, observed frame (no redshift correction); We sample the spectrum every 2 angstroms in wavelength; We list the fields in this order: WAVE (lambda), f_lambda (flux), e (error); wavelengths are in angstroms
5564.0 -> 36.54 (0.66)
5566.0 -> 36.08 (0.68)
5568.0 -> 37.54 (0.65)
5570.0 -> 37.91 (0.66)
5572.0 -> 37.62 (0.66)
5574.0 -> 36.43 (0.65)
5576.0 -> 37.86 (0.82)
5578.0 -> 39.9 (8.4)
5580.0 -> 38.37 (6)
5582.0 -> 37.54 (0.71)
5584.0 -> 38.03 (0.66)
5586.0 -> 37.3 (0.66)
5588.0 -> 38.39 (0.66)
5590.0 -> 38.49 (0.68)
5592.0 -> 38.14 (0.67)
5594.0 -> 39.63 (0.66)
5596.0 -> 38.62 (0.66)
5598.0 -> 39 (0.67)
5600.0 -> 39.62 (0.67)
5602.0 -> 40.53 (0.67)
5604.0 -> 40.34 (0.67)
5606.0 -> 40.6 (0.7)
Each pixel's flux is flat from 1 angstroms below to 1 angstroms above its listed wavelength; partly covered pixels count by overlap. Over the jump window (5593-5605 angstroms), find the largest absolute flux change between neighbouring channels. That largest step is 1.01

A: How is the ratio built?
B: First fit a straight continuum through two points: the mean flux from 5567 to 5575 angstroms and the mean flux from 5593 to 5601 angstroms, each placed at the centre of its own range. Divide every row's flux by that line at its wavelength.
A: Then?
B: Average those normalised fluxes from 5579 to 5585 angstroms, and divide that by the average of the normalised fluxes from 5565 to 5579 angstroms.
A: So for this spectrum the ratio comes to 0.99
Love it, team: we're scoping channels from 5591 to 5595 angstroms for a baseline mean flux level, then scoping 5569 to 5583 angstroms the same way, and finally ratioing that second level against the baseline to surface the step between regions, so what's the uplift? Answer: 0.976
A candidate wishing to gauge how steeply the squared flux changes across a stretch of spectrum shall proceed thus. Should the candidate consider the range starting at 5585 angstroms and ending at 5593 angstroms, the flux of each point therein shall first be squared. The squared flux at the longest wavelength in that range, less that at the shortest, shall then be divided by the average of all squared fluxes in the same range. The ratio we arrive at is 0.044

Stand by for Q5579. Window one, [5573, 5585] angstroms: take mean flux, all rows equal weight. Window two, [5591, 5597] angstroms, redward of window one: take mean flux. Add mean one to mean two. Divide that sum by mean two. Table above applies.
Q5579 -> 1.98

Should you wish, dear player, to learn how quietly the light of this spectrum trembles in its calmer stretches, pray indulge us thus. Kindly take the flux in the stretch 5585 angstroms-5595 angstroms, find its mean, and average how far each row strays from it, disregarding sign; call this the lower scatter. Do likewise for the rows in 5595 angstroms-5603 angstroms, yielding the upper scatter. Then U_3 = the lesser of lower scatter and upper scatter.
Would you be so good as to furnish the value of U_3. 0.536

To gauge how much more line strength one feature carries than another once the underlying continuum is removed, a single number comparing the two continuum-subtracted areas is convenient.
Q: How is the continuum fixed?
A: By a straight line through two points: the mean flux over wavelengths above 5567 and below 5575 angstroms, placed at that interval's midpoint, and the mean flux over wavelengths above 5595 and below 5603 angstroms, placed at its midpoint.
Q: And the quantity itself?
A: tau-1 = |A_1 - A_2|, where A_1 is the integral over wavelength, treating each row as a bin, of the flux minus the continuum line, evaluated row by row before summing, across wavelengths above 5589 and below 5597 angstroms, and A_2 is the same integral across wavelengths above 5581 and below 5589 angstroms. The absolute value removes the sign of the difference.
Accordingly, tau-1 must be 3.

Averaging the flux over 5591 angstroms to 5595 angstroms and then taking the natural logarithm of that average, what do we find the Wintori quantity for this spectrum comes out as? 3.66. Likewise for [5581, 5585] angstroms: 3.63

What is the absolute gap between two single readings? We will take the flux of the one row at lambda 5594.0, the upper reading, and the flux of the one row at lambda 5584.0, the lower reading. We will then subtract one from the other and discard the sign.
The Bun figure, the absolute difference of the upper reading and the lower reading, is 1.6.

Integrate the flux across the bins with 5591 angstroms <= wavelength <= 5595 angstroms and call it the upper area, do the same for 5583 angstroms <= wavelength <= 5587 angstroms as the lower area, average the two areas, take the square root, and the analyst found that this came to 12.4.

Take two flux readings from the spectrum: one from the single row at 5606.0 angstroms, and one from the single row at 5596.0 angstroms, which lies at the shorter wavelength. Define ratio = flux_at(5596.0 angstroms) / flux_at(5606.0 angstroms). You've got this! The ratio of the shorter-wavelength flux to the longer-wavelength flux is 0.951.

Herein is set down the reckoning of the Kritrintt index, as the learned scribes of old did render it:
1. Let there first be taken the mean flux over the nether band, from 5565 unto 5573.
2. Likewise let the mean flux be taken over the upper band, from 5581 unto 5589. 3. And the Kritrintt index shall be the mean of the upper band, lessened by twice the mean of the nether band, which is -36.8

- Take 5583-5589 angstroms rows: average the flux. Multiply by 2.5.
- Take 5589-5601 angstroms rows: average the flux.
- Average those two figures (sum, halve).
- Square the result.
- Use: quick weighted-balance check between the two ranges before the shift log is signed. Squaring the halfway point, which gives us 4468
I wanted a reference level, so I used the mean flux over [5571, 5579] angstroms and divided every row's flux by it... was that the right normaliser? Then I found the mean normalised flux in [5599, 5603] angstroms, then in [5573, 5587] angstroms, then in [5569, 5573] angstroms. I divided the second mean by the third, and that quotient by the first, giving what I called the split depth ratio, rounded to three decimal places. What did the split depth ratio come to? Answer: 0.951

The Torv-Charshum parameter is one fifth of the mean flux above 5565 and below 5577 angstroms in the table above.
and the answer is 7.45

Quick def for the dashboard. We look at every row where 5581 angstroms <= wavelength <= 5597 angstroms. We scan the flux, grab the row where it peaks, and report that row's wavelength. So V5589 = 5594.0 angstroms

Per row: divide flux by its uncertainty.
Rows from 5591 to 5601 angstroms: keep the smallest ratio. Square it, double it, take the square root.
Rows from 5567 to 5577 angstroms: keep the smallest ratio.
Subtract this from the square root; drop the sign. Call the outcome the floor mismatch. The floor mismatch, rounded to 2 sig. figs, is 34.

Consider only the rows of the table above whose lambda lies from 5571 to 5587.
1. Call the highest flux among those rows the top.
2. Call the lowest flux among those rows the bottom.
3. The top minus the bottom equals 3.47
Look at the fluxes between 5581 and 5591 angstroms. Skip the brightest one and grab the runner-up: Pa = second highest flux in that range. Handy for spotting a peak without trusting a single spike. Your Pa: 38.39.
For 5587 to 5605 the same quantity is 40.34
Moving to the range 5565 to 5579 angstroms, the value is 37.91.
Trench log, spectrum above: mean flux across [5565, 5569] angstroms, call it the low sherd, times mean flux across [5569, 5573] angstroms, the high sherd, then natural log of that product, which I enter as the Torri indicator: 7.24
